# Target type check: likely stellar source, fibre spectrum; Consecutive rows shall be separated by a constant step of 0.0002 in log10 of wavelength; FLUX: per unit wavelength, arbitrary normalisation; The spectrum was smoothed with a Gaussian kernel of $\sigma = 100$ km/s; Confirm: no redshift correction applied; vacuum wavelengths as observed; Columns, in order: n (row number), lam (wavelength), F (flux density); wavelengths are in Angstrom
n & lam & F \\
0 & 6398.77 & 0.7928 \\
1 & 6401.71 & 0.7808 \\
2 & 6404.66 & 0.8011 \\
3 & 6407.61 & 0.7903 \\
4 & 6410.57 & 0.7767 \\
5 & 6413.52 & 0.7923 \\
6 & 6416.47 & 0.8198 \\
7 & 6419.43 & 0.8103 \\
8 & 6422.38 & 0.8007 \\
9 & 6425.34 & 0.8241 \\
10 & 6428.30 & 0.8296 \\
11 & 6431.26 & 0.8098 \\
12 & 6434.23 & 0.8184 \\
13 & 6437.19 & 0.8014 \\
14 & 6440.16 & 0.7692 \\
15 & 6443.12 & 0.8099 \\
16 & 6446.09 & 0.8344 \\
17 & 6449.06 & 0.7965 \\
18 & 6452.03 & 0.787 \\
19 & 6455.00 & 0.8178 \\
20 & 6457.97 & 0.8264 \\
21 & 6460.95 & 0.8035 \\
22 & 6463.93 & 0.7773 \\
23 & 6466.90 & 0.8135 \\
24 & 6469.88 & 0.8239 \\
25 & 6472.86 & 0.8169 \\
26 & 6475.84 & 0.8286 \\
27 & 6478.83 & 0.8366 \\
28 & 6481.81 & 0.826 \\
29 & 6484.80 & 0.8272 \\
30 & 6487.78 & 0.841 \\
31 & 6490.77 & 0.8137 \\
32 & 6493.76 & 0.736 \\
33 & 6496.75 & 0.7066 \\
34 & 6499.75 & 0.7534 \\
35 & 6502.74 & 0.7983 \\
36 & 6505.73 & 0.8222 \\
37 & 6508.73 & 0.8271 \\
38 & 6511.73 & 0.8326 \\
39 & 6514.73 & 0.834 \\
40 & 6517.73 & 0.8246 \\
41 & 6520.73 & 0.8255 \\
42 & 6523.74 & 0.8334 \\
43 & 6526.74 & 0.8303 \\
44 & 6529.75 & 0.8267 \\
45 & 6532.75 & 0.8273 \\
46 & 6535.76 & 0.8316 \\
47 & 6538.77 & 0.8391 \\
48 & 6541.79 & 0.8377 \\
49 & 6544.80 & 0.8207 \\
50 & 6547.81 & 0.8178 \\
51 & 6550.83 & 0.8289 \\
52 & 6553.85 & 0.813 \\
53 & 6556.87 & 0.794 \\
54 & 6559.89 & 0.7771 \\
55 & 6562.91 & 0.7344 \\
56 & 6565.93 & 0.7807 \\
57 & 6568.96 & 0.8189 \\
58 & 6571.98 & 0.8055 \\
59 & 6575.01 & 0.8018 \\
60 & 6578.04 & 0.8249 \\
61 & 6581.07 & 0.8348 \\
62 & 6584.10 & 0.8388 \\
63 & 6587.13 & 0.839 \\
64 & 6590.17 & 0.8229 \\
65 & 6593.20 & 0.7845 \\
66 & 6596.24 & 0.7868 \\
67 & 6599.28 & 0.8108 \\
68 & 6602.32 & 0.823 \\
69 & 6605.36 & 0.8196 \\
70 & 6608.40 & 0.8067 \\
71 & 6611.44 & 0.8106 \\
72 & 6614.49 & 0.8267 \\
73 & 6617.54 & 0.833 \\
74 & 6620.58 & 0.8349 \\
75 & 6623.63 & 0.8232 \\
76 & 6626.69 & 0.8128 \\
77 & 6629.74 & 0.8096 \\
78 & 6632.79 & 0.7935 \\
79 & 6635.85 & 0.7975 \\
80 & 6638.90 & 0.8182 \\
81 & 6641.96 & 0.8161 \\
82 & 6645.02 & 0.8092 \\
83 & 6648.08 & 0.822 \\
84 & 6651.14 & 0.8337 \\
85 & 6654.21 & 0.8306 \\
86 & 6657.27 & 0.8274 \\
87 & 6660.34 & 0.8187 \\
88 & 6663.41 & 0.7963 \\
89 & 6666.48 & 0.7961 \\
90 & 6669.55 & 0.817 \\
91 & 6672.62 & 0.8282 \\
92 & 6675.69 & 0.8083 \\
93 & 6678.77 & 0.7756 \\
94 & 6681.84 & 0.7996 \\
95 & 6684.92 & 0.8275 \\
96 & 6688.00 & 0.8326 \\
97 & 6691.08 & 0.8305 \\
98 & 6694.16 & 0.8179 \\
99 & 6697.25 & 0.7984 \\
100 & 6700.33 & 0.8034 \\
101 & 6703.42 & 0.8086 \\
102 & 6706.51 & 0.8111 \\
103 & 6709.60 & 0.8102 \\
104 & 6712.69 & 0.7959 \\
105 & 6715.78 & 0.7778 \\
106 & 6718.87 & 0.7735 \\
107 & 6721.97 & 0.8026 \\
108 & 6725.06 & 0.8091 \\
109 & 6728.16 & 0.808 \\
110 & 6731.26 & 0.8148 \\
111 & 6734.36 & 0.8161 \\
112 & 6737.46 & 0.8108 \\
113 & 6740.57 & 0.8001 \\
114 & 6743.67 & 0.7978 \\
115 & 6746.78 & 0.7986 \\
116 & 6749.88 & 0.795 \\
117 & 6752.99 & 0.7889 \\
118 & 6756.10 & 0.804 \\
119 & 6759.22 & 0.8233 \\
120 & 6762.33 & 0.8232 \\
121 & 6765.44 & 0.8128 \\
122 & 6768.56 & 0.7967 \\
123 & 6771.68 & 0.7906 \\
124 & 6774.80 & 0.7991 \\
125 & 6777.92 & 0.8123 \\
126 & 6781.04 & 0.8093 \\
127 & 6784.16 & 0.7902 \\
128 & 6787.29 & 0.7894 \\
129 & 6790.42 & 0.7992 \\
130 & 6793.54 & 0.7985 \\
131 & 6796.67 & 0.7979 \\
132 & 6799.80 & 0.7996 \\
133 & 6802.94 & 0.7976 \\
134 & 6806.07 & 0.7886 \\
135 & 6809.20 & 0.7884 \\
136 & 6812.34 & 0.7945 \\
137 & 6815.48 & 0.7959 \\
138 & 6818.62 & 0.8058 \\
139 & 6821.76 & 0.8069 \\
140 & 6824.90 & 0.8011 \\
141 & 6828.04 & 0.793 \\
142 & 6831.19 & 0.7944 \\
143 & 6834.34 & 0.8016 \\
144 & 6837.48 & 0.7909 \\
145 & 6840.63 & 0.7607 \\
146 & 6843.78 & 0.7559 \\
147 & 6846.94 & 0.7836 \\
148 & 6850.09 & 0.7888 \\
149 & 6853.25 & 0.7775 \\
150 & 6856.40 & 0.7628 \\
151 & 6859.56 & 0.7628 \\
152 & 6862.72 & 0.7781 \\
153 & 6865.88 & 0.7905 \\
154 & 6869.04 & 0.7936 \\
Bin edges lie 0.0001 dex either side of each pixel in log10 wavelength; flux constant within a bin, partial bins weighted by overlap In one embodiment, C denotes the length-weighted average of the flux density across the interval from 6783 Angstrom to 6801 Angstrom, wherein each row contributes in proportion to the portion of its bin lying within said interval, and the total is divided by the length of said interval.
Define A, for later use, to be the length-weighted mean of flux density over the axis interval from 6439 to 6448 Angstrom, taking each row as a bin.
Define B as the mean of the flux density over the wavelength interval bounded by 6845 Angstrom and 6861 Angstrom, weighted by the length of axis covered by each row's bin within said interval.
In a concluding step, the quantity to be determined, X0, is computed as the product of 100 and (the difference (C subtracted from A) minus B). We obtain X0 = -76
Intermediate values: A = 0.806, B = 0.775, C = 0.796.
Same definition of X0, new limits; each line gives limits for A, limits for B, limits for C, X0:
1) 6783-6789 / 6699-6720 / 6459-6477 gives -82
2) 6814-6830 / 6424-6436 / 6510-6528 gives -85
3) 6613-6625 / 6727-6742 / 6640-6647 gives -79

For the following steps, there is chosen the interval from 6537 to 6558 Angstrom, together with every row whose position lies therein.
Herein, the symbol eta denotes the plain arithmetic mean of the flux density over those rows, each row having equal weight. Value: 0.82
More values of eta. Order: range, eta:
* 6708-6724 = 0.79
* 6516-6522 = 0.83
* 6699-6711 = 0.81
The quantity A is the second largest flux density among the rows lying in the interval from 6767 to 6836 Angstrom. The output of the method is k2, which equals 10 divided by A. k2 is 12.4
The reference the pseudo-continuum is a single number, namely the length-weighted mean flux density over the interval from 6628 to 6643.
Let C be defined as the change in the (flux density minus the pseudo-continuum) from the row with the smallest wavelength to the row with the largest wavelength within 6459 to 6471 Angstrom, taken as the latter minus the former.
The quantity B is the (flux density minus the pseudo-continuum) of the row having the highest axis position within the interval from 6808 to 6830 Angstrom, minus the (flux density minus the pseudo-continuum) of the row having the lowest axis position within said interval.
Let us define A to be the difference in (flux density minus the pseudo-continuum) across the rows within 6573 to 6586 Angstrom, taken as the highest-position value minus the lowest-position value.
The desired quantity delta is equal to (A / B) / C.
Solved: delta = 394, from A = 0.04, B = 0.005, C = 0.02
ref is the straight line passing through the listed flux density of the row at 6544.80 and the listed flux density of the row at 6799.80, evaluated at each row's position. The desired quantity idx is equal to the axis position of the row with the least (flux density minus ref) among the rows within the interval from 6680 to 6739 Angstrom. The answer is 6718.87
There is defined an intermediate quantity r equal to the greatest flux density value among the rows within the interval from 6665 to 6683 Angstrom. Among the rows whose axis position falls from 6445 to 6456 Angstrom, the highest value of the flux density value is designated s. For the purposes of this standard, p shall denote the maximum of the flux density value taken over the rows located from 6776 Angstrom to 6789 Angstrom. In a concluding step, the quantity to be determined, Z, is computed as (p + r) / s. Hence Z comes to 1.97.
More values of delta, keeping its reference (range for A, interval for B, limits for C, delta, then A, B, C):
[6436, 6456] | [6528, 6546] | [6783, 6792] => -304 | 0.02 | -0.006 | 0.01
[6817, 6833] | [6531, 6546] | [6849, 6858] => -66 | -0.01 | -0.007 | -0.03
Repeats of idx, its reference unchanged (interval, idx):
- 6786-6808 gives 6787.29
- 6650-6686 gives 6678.77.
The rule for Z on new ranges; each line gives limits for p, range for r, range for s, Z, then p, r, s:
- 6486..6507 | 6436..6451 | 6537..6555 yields 2.00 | 0.841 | 0.8344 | 0.8391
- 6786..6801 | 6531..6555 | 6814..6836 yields 2.03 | 0.7996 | 0.8391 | 0.8069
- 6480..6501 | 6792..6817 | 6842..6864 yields 2.08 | 0.841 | 0.7996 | 0.7888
